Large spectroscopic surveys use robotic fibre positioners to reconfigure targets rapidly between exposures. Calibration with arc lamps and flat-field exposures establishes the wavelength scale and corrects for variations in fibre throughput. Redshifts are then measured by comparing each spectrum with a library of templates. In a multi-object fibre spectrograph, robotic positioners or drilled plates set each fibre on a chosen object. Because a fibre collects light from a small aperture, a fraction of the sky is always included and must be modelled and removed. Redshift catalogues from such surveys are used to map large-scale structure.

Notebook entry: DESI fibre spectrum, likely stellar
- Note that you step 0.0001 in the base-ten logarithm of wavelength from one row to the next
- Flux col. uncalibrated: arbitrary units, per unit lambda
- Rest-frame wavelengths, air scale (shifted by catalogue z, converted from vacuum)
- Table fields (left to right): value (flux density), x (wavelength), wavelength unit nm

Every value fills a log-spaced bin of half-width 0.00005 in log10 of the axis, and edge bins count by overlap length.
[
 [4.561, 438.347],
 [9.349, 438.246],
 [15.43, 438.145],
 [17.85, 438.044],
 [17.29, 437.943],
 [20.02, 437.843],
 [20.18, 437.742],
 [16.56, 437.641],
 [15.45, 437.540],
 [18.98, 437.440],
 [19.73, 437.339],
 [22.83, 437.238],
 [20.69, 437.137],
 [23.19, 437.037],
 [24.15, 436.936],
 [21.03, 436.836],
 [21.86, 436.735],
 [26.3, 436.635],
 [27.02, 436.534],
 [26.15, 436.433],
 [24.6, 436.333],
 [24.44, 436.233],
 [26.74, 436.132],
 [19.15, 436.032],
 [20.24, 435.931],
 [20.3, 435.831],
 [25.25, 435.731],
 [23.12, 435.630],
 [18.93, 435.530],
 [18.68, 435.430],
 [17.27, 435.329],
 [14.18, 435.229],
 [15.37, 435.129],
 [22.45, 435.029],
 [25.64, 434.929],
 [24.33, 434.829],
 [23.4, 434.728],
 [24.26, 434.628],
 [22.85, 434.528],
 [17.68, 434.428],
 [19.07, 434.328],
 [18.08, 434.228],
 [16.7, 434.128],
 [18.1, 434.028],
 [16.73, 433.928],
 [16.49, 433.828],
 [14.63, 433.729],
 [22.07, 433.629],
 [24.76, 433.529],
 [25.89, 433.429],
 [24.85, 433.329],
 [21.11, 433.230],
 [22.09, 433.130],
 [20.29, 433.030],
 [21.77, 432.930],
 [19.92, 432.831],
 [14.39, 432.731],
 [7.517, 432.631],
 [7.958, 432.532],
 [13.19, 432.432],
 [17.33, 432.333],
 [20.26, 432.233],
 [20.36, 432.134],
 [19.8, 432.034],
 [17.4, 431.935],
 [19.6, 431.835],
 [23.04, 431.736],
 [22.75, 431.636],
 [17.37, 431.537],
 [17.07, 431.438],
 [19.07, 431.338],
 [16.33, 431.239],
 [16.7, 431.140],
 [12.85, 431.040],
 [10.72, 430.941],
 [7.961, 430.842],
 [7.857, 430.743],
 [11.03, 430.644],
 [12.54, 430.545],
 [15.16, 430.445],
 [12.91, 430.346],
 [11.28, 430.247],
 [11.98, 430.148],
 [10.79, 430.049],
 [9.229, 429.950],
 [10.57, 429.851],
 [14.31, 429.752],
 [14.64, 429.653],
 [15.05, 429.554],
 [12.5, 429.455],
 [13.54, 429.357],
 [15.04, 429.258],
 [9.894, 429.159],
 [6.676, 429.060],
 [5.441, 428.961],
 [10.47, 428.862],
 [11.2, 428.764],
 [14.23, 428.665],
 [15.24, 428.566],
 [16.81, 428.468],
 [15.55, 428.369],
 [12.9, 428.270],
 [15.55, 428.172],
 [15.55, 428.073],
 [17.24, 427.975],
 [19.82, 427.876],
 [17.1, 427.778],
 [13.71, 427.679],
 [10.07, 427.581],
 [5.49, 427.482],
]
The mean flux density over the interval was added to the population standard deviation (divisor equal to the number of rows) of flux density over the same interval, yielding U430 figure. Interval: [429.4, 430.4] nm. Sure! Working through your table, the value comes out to 14.2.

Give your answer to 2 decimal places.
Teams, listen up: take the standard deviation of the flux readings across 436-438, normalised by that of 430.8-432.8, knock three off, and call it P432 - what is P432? -2.27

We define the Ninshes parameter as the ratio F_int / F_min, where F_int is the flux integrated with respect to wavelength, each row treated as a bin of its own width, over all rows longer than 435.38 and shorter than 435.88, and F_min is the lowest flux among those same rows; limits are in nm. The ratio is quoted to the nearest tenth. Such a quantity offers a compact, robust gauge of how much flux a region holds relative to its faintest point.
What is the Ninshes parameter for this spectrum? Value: 0.6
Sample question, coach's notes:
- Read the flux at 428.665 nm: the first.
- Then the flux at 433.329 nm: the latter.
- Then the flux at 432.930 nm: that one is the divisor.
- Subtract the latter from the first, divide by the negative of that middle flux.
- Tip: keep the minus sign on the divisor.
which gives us 0.49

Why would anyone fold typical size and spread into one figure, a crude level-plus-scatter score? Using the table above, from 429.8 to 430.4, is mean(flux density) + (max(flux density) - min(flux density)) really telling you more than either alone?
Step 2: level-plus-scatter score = 15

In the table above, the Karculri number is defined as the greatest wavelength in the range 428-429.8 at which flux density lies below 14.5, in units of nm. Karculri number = 429.752 nm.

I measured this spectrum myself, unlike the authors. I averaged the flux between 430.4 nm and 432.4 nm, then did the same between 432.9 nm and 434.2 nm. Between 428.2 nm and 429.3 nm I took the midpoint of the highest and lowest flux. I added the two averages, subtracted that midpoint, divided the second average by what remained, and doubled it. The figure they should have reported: 1.60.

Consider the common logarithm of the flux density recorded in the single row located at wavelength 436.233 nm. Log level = 1.39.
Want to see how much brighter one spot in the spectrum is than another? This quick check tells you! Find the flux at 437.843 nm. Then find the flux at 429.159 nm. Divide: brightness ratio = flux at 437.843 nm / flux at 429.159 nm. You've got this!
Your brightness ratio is 2.0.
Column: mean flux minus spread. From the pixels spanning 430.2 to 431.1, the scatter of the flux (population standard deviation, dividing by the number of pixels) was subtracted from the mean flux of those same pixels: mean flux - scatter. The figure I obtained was 9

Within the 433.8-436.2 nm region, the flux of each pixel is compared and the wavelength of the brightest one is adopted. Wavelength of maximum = 436.132 nm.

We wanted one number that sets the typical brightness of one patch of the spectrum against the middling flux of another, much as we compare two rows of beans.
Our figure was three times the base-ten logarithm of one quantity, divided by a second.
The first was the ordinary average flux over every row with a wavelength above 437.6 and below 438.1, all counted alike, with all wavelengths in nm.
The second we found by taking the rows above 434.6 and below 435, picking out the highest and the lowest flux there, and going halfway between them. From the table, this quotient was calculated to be 0.15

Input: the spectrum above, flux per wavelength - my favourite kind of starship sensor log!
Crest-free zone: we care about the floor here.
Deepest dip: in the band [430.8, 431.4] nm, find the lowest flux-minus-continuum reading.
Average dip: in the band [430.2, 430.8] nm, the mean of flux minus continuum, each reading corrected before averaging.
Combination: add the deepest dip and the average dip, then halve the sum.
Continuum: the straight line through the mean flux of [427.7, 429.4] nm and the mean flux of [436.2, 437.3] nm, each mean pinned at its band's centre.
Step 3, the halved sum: -6.4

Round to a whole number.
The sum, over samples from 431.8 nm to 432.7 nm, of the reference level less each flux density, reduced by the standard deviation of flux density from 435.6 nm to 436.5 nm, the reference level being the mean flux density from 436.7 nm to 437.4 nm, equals 51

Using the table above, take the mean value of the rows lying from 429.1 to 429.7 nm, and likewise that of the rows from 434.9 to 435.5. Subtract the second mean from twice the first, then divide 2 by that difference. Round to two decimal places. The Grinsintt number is 0.25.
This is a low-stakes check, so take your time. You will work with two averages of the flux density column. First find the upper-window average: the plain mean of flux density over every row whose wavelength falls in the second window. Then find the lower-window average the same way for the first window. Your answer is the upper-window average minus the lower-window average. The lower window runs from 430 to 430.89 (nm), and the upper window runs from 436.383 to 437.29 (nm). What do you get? 12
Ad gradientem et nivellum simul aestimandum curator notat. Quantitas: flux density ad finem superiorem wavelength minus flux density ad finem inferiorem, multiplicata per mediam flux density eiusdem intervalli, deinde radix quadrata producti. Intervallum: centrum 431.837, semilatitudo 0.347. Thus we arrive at 7.7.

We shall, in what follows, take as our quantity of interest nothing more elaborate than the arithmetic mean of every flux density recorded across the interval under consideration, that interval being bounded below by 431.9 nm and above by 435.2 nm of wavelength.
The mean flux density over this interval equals 19.3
